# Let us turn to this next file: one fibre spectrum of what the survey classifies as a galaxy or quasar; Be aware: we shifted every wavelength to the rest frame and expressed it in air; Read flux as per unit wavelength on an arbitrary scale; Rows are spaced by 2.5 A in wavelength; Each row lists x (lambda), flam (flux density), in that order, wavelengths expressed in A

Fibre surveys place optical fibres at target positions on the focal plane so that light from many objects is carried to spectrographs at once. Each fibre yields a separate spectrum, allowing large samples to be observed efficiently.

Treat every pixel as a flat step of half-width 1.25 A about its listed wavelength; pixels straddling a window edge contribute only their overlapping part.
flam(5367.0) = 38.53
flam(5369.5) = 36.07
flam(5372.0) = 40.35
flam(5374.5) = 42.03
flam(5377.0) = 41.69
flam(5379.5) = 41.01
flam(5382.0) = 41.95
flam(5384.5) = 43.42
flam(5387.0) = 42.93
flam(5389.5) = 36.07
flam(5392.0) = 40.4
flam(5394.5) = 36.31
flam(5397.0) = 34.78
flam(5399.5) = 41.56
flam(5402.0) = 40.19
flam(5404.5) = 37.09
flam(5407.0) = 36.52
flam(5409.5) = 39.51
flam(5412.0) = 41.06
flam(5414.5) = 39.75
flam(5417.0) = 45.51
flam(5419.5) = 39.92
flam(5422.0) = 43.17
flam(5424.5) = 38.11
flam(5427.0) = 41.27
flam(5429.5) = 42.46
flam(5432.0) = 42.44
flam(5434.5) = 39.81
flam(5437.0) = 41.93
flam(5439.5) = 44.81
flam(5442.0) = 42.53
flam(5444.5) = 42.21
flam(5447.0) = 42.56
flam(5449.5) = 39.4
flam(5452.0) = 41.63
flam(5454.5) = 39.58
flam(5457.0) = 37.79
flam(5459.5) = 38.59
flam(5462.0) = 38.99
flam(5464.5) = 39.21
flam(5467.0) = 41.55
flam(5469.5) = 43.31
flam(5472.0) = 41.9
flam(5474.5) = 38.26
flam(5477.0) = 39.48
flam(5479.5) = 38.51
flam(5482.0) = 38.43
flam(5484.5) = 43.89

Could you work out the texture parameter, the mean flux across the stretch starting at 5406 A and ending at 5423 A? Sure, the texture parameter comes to 40.8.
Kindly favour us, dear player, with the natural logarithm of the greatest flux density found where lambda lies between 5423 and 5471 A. 3.80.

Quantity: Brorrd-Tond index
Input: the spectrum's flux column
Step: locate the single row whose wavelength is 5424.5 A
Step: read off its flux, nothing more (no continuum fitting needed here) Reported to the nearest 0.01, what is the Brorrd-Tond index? 38.11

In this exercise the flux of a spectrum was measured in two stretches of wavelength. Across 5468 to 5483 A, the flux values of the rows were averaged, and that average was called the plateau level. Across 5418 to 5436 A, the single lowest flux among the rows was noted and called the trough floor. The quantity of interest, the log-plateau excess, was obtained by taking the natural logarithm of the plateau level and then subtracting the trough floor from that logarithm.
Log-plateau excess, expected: -34.4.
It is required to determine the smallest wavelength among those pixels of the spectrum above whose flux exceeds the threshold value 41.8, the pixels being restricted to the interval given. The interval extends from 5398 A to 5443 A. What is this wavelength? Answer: 5417.0 A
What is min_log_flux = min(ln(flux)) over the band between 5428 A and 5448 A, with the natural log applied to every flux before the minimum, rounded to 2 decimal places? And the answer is 3.68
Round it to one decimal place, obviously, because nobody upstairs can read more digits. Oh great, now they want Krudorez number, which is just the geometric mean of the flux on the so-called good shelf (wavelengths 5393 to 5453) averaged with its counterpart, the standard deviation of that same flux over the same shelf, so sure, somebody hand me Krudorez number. 21.6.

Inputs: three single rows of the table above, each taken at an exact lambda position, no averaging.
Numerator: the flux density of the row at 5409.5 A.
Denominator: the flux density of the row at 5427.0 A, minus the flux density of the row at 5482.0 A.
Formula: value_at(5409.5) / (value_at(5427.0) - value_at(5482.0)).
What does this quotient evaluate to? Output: 14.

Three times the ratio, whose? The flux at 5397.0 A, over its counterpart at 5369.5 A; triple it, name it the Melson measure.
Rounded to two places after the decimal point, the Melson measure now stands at 2.89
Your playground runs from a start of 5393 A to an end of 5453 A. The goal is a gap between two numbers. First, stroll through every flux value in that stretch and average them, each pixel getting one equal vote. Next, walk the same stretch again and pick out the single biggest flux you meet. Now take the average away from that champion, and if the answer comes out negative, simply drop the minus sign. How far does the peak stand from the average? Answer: 4.9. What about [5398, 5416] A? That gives 2.2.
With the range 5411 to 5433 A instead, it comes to 4.0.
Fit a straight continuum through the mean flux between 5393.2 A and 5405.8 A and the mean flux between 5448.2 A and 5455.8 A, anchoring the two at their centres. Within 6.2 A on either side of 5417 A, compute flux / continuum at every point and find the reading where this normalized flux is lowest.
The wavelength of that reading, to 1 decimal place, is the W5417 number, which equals 5419.5 A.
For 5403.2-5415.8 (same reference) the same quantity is 5407.0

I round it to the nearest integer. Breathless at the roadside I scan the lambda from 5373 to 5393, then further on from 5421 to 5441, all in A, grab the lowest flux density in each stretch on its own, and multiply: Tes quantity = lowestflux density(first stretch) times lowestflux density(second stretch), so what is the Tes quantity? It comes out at 1375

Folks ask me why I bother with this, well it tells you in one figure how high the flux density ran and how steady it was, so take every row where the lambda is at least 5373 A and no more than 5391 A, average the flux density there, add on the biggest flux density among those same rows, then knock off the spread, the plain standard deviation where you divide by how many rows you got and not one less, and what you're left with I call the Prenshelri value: 82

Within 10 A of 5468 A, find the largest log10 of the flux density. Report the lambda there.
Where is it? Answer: 5469.5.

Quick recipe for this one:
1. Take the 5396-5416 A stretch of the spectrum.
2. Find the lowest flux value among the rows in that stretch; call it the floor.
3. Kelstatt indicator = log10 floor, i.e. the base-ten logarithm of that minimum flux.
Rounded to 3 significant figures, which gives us 1.54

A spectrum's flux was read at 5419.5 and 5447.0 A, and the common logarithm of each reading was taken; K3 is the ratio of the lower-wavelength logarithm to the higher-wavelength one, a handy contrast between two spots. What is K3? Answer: 0.98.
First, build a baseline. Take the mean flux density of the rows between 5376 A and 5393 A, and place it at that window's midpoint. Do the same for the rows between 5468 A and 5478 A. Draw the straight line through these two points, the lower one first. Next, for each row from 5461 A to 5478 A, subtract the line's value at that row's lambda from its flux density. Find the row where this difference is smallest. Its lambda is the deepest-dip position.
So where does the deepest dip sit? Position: 5474.5 A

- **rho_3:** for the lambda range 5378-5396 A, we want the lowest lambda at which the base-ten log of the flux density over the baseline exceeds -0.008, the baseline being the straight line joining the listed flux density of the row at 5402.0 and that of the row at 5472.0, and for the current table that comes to 5379.5 A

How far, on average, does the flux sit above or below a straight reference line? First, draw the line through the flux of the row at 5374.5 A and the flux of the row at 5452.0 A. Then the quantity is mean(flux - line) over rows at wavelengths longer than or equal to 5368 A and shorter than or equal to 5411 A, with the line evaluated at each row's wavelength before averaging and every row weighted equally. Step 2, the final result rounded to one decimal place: -2.4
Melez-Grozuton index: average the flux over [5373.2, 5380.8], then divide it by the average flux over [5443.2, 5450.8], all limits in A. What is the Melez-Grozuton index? 1.00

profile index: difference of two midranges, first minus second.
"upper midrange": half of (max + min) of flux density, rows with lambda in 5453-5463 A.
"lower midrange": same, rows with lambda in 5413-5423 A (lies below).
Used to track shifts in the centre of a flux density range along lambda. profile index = -3.9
